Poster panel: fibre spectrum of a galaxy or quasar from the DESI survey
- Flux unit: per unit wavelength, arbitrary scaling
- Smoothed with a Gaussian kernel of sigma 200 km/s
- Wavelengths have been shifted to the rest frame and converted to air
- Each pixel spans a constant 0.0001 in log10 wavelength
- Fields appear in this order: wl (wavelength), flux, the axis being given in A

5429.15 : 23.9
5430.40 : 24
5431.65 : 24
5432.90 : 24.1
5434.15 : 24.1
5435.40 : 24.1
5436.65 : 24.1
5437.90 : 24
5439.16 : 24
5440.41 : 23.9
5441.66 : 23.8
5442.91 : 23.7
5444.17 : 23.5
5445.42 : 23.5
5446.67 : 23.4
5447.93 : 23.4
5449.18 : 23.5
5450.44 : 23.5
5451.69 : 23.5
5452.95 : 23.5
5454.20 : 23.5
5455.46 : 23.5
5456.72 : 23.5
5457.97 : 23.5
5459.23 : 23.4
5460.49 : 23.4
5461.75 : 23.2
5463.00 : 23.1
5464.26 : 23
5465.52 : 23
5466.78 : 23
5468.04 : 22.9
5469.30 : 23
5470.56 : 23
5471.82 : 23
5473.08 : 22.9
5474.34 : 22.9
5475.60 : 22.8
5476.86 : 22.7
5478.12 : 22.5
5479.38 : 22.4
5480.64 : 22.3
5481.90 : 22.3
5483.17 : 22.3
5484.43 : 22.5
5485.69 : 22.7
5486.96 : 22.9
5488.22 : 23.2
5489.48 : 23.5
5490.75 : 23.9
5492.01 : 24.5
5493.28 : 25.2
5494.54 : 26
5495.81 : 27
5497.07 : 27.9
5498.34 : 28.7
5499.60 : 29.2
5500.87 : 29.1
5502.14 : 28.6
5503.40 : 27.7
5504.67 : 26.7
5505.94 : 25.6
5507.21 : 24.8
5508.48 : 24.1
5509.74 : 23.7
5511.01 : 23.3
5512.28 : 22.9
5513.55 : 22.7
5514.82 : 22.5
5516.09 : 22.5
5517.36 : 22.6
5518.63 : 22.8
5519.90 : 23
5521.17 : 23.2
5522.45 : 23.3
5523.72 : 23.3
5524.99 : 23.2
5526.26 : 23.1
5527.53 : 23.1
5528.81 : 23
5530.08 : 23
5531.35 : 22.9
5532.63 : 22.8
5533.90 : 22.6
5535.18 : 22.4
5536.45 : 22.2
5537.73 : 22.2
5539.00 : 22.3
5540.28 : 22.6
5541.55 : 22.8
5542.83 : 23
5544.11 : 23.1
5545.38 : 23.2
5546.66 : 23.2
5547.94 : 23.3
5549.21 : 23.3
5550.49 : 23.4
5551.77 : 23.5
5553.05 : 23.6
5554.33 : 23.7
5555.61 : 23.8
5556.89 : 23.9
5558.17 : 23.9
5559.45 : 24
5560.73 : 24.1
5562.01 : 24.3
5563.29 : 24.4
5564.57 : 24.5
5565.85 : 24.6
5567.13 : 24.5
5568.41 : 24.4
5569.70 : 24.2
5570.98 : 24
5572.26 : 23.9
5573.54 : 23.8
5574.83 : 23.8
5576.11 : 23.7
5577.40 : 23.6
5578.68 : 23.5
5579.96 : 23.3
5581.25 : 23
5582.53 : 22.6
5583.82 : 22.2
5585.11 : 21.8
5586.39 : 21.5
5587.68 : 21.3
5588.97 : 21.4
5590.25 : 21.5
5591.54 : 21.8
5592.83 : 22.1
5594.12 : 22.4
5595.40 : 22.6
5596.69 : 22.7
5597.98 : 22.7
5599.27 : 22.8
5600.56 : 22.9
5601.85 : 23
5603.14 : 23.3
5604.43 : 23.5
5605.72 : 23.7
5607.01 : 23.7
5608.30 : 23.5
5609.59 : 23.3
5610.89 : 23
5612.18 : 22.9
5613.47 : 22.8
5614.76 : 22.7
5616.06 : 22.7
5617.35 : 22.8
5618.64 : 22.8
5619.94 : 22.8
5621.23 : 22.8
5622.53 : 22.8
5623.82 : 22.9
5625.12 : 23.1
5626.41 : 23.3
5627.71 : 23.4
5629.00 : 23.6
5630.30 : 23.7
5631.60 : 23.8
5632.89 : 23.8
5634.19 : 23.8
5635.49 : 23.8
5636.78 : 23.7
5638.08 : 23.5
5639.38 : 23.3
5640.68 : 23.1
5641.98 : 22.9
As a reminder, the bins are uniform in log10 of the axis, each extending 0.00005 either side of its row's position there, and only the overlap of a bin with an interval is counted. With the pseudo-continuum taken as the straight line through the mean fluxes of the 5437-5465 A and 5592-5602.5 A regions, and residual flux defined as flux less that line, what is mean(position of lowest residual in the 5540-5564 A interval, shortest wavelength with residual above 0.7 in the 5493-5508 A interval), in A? 5516.8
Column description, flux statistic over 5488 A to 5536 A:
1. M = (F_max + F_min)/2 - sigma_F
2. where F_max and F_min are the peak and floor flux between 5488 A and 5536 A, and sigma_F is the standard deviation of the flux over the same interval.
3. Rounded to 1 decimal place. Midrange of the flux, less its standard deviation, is 23.7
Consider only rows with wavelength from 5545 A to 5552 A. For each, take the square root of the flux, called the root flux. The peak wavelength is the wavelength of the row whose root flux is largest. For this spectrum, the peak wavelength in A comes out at 5551.77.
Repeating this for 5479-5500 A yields 5499.60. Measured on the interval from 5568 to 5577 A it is 5568.41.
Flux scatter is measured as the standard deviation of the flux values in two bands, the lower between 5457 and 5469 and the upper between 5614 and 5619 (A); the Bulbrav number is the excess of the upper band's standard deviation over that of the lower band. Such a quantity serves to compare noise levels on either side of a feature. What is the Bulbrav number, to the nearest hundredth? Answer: -0.16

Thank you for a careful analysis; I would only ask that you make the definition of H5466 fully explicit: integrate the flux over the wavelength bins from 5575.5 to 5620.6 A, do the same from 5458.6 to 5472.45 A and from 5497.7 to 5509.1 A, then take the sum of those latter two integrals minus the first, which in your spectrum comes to -396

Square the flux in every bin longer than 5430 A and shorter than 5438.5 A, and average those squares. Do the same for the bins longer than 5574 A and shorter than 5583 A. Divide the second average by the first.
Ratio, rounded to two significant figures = 0.94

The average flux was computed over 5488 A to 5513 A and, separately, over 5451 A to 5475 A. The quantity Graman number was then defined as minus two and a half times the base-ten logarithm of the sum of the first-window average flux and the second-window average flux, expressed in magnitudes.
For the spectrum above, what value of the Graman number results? -4.23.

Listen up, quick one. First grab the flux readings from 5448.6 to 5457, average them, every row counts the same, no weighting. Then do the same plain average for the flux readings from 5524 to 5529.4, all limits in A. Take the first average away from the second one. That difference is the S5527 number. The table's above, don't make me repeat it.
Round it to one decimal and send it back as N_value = -0.4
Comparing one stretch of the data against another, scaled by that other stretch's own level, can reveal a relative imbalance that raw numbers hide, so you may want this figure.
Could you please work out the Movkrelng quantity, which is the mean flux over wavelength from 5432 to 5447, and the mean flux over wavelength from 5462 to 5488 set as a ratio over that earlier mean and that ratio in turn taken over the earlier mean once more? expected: 0.0400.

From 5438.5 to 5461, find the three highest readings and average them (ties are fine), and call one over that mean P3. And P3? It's 0.0418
